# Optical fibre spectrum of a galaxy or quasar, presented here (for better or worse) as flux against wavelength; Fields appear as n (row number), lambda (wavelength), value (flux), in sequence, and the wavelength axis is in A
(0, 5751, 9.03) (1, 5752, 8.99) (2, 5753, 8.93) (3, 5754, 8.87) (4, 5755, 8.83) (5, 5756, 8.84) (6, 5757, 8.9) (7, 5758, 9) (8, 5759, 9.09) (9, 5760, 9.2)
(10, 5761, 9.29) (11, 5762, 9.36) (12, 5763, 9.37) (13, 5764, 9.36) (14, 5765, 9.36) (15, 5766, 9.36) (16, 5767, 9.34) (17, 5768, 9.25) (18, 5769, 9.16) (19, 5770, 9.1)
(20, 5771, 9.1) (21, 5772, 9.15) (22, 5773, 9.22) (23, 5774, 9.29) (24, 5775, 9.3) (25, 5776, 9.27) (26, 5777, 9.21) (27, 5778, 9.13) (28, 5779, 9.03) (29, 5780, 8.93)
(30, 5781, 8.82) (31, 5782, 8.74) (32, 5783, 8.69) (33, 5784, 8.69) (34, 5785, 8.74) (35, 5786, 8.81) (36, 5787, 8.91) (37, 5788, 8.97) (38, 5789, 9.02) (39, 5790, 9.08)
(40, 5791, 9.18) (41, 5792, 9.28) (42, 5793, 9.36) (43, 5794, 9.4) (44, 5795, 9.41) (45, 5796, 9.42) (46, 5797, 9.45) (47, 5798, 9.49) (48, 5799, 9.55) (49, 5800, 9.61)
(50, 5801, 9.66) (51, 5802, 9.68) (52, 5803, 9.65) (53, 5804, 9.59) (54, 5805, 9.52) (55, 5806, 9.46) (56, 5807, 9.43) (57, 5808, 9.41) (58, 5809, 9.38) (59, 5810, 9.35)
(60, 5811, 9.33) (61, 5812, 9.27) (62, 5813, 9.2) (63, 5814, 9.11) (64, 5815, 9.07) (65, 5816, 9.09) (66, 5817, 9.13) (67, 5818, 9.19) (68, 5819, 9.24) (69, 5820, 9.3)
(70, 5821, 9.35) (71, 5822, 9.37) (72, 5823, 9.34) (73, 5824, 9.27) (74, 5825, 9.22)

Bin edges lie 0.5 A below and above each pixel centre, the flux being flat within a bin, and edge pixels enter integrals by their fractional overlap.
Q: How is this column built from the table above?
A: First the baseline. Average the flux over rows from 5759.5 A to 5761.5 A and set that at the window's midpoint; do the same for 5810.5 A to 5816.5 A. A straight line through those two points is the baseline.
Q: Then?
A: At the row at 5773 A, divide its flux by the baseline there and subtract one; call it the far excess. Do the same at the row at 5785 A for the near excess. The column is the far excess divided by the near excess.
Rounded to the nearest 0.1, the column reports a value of 0.0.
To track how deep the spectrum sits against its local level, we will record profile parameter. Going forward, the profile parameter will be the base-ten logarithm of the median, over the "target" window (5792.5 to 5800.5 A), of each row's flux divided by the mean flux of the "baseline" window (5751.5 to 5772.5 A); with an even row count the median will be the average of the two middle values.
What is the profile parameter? 0.014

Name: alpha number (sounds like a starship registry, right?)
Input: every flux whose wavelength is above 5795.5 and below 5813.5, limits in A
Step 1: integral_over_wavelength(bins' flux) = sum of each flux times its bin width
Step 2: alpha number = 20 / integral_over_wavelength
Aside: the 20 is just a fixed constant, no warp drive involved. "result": 0.1173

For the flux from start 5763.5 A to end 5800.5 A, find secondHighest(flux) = 9.55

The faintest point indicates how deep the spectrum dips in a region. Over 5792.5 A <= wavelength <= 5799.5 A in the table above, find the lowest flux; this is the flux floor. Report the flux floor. 9.36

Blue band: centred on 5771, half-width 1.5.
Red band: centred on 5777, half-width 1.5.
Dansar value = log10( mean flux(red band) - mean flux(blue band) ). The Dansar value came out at -1.06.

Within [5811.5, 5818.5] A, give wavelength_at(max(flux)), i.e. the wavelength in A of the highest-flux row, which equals 5812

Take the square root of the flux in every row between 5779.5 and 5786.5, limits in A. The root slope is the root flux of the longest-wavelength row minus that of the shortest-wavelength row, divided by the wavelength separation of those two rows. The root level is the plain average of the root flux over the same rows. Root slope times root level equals -0.010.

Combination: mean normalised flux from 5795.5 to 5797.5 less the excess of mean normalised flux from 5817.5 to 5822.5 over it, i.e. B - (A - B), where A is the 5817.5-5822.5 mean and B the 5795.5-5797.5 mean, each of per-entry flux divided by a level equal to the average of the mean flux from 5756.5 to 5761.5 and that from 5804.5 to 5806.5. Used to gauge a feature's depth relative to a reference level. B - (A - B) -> 1.03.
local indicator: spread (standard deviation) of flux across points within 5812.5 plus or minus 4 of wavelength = 0.12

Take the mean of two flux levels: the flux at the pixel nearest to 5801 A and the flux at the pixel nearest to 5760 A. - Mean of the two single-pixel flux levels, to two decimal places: 9.43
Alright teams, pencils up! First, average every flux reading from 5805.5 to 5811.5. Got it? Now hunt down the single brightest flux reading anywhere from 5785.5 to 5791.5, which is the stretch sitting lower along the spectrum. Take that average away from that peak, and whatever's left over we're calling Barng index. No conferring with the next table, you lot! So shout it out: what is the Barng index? -0.213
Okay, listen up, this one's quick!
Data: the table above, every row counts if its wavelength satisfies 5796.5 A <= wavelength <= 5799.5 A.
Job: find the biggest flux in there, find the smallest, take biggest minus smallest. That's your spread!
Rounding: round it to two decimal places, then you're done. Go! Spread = 0.10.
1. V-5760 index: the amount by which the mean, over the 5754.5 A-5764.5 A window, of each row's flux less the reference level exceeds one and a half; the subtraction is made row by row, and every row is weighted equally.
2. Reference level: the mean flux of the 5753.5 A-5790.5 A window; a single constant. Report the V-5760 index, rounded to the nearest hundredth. -1.45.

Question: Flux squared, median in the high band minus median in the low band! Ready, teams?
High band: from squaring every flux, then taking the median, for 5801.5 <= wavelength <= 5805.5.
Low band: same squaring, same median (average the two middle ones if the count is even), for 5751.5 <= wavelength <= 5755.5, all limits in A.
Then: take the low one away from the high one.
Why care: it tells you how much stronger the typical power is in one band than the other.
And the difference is 13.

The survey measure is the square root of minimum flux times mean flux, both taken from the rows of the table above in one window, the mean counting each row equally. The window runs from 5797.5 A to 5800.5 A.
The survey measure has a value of 9.5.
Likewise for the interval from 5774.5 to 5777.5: 9.2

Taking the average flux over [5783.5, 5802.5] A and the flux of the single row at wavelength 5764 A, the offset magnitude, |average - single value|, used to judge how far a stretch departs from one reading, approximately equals 0.11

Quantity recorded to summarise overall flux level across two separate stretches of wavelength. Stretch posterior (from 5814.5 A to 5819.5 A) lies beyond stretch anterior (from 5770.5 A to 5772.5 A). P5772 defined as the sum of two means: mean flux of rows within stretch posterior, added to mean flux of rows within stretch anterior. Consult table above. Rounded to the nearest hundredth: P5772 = 18.27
